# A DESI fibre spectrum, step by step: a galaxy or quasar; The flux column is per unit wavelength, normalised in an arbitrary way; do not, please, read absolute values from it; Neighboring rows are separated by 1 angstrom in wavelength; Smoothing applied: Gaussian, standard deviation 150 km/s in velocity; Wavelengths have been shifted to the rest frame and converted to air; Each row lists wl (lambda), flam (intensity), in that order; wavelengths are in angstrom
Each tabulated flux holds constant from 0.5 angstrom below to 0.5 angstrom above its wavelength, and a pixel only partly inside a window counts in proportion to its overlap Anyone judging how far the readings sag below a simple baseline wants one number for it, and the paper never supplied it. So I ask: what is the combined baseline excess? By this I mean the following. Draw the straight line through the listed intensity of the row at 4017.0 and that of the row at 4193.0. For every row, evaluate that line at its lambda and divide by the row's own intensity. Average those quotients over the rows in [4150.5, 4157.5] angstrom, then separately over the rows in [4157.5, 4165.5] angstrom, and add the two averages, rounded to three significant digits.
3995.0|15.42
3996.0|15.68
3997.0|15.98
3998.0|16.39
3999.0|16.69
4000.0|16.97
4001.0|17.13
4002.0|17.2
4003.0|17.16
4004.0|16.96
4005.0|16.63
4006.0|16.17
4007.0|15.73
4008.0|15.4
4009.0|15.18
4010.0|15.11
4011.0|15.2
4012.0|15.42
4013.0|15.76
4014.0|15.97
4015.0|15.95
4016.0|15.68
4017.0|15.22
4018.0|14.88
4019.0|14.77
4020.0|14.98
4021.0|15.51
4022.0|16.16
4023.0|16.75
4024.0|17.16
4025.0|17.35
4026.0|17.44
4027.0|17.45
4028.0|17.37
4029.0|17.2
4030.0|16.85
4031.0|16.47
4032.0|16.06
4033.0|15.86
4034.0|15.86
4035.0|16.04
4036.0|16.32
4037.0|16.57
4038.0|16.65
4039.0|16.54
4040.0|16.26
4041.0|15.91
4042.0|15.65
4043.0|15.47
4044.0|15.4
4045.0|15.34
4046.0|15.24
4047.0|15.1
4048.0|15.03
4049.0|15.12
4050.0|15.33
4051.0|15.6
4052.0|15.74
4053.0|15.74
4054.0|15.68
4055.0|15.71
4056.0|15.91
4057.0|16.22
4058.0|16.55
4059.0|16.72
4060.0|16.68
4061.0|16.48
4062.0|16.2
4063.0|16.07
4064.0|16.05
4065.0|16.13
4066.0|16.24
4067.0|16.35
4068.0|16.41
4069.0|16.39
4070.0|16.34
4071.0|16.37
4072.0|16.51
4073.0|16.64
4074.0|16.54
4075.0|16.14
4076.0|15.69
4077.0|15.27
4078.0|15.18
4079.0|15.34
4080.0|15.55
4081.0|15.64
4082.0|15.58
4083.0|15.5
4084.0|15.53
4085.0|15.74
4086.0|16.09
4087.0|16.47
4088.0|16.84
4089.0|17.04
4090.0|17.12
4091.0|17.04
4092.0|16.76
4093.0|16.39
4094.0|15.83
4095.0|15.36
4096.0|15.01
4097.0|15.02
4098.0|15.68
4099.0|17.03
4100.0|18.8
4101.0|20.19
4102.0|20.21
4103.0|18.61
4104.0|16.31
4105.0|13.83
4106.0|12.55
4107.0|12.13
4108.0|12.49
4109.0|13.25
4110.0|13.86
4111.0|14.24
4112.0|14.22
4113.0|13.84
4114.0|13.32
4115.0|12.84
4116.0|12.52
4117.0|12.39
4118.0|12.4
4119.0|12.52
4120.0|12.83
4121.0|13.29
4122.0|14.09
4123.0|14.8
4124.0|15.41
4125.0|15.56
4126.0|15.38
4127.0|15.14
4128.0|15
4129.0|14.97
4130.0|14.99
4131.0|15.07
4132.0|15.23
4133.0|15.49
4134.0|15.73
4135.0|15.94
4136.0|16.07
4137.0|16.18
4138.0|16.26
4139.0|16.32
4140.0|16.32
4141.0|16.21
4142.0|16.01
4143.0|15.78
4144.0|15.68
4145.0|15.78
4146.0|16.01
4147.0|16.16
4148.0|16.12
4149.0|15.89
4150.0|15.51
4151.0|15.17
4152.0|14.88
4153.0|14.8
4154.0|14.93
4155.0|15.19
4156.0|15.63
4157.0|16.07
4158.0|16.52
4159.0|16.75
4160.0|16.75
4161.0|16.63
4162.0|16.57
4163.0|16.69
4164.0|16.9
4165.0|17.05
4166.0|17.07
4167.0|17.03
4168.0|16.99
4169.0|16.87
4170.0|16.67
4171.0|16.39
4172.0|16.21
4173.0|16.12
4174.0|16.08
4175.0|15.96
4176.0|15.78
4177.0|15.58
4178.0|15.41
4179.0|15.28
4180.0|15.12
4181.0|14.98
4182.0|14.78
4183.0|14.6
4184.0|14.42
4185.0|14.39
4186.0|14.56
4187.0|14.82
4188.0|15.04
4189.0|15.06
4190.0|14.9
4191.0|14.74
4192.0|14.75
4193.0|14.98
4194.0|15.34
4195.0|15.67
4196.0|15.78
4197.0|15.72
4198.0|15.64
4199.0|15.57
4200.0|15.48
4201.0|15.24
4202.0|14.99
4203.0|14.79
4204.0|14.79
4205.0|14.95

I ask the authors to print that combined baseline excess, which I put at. 1.89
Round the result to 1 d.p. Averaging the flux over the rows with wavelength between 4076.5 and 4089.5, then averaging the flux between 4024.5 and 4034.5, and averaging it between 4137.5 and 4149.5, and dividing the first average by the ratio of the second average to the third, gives 15.1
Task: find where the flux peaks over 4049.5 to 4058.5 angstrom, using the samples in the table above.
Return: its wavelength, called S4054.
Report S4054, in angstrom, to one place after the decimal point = 4058.0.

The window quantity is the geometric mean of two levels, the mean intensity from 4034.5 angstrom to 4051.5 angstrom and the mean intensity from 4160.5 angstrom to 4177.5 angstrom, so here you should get 16.12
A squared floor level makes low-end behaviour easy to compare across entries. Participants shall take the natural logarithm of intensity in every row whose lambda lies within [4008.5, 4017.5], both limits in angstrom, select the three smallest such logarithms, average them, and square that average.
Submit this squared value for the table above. 7.39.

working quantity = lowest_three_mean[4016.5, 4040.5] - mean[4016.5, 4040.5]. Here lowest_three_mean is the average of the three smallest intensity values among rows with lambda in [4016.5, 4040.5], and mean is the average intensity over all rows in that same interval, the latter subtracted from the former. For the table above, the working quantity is -1.4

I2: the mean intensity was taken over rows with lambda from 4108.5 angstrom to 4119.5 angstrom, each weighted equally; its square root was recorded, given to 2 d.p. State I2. 3.64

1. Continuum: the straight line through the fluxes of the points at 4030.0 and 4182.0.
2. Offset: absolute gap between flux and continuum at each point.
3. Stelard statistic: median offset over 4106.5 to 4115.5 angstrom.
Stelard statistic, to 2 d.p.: 2.39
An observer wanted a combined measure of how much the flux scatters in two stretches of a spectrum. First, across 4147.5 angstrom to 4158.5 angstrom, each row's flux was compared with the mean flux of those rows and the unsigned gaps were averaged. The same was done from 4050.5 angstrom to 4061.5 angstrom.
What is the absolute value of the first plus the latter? 0.88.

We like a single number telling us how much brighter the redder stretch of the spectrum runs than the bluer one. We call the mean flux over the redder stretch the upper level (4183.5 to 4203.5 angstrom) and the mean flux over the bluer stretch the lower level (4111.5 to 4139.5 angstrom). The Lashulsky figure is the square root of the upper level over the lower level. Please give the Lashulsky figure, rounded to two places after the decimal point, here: 1.02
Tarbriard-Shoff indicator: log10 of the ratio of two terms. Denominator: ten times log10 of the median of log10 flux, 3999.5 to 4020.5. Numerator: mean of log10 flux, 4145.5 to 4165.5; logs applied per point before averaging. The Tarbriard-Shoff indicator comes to 0.189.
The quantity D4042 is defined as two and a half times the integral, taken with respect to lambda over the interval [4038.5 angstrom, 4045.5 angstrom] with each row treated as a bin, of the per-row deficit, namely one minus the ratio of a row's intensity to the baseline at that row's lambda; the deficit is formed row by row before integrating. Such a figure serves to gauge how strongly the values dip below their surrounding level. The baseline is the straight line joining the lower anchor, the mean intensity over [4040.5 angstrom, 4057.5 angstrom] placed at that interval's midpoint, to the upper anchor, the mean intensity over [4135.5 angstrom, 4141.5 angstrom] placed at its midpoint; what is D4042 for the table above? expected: -0.3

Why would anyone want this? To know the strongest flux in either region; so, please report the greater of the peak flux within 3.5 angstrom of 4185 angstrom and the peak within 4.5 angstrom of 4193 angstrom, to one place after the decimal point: 15.8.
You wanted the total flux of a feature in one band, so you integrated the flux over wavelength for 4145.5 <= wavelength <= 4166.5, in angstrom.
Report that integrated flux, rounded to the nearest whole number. 337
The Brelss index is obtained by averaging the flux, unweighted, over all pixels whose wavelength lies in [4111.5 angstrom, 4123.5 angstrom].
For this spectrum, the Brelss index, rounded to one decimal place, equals 13.3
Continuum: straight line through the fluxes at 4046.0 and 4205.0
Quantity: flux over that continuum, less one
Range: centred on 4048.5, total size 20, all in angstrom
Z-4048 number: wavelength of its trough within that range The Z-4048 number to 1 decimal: 4048.0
